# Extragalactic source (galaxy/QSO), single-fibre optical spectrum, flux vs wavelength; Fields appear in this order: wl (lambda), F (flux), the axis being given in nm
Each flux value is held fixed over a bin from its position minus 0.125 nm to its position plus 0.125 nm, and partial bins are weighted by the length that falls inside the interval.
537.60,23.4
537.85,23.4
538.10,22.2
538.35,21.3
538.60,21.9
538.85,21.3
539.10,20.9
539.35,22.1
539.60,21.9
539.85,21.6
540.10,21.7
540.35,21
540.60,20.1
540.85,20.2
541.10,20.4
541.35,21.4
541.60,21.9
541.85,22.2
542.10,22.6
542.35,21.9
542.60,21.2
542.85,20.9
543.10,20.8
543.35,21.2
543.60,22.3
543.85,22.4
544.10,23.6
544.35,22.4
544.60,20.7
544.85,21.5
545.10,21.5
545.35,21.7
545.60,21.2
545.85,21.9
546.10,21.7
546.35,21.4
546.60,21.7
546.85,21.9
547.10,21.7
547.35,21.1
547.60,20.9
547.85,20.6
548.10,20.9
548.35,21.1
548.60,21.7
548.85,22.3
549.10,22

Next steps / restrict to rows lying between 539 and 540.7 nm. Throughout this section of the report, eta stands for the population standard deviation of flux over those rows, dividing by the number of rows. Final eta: 0.65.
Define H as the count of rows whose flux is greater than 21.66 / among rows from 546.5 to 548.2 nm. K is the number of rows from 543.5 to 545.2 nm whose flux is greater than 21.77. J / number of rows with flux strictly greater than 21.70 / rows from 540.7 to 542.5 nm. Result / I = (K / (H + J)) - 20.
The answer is -19.43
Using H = 3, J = 4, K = 4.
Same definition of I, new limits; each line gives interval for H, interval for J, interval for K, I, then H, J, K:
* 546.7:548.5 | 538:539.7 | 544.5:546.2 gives -19.83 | 2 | 4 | 1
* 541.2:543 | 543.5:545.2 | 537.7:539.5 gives -19.50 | 4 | 4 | 4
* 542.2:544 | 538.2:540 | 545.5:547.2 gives -19.67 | 3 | 3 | 2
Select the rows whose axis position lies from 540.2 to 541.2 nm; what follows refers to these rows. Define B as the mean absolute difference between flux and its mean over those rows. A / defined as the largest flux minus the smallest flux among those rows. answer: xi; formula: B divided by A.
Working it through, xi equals 0.32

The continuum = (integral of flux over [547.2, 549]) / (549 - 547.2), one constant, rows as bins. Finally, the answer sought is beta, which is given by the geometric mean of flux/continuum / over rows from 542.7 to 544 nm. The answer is 1.01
